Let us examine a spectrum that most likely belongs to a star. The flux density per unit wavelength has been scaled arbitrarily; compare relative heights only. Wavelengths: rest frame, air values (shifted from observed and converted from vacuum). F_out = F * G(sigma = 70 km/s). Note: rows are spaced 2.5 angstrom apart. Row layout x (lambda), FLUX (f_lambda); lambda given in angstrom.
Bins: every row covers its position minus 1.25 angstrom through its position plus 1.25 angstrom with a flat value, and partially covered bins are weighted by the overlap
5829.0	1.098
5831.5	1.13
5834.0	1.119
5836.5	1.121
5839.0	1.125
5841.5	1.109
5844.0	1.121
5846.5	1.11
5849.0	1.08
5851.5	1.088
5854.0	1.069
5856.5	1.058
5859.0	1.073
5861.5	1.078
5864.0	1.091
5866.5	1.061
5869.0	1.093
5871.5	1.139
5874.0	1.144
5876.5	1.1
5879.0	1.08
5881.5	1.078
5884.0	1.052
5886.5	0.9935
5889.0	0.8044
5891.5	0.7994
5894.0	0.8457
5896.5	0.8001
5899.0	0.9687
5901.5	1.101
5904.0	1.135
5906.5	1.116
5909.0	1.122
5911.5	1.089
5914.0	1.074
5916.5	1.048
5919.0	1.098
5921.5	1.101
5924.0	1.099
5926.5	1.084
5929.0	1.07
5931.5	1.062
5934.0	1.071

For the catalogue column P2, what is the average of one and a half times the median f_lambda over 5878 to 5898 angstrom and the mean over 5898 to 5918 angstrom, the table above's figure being 1.23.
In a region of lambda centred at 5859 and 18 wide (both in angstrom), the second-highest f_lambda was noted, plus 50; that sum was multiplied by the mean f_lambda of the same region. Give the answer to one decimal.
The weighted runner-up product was 54.9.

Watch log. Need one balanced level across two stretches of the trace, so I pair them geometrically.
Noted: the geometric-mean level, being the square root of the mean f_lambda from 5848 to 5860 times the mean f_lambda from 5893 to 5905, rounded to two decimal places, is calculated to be 1.02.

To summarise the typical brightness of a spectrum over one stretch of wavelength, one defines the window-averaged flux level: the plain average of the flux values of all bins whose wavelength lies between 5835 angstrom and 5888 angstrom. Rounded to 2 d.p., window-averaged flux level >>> 1.09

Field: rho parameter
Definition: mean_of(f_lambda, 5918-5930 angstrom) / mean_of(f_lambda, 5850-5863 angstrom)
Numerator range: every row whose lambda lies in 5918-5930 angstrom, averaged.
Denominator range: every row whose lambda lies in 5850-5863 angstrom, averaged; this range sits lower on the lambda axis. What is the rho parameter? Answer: 1.02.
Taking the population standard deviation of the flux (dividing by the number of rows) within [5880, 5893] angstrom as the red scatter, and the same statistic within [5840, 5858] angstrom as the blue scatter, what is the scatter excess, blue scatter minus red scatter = -0.099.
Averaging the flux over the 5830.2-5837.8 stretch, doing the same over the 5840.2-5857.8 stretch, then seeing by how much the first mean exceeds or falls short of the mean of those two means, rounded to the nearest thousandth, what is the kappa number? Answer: 0.016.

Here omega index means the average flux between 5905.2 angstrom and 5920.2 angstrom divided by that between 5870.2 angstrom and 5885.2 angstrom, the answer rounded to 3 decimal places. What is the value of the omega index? 0.993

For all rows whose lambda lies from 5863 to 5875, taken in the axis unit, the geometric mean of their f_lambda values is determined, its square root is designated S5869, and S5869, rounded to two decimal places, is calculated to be 1.05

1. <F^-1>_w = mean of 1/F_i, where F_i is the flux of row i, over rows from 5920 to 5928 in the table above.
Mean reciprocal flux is 0.914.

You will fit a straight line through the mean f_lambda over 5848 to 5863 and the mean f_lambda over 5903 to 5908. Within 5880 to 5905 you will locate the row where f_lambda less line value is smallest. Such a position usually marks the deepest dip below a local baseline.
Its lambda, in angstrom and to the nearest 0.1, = 5896.5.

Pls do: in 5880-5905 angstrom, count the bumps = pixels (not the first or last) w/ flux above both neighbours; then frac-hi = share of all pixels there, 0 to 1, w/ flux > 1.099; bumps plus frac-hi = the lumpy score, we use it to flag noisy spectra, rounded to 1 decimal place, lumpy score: 1.2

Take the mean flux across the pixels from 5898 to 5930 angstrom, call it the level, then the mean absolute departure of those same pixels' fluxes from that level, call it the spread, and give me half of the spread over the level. 0.013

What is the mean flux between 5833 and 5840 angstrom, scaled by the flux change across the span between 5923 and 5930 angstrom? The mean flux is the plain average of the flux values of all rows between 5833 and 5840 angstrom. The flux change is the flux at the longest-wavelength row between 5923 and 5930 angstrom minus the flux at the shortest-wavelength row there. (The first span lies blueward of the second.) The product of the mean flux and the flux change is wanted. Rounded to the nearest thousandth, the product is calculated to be -0.033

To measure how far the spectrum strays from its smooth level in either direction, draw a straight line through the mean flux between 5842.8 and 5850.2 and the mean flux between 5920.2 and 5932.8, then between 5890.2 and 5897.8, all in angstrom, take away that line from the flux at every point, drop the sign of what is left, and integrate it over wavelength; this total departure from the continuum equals 2.1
